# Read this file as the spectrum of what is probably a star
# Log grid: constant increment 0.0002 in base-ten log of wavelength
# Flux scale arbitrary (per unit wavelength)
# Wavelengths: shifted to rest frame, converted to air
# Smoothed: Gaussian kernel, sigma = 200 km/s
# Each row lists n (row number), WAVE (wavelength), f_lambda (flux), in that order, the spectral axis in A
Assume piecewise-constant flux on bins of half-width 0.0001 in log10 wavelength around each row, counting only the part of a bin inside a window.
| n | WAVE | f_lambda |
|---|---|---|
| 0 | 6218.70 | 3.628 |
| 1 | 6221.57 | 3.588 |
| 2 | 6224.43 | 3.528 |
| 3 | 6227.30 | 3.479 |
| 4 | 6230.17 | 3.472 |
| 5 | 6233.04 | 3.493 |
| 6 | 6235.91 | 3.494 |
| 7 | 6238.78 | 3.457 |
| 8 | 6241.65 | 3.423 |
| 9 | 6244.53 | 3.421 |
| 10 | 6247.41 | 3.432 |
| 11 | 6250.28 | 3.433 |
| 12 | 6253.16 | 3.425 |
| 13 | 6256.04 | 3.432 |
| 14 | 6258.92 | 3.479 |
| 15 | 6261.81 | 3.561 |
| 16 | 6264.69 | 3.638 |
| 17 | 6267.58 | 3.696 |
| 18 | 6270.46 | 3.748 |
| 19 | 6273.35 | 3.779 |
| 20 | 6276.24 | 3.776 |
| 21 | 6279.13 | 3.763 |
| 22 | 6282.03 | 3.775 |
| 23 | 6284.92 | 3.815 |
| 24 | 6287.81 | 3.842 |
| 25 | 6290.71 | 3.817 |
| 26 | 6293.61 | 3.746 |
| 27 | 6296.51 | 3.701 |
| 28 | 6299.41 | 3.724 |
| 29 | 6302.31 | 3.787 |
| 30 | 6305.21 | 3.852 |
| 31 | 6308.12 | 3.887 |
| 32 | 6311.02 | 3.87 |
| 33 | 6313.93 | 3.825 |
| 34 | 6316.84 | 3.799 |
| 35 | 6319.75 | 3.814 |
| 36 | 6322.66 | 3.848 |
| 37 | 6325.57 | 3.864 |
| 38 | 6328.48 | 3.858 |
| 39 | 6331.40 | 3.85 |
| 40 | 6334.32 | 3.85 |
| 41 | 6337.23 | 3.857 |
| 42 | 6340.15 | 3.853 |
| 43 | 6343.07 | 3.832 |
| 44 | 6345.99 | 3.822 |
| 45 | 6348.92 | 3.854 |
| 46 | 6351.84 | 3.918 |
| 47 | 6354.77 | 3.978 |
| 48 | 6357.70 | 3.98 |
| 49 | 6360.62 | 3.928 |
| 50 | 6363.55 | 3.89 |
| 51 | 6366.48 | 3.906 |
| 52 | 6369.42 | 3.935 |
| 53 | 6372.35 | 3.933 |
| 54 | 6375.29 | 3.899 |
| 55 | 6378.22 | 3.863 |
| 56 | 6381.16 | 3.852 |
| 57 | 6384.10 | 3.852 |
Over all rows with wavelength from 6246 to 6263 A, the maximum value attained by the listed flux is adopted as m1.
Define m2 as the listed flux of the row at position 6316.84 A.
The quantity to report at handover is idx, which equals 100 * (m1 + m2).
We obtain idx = 736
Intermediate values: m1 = 3.561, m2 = 3.799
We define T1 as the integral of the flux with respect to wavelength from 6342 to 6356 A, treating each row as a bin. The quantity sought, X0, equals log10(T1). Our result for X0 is 1.73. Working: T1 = 54.3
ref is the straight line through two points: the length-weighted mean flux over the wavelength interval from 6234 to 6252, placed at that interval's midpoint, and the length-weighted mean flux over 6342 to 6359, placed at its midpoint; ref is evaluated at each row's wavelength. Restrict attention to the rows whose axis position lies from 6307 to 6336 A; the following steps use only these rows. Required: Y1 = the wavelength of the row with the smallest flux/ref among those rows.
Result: 6334.32 A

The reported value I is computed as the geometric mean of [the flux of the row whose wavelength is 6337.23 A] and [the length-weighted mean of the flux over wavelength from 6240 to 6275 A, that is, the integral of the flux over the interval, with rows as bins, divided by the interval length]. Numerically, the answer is 3.70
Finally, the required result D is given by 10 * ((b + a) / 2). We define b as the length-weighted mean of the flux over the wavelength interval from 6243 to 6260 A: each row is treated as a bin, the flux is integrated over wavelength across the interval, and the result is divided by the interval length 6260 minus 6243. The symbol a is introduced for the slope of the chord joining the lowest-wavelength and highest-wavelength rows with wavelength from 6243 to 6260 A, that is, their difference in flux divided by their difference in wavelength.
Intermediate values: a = 0.004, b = 3.44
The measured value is 17.2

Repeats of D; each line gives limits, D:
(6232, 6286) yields 17.9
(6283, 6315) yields 19.0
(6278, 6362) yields 19.2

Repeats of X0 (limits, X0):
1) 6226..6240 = 1.69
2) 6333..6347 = 1.73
